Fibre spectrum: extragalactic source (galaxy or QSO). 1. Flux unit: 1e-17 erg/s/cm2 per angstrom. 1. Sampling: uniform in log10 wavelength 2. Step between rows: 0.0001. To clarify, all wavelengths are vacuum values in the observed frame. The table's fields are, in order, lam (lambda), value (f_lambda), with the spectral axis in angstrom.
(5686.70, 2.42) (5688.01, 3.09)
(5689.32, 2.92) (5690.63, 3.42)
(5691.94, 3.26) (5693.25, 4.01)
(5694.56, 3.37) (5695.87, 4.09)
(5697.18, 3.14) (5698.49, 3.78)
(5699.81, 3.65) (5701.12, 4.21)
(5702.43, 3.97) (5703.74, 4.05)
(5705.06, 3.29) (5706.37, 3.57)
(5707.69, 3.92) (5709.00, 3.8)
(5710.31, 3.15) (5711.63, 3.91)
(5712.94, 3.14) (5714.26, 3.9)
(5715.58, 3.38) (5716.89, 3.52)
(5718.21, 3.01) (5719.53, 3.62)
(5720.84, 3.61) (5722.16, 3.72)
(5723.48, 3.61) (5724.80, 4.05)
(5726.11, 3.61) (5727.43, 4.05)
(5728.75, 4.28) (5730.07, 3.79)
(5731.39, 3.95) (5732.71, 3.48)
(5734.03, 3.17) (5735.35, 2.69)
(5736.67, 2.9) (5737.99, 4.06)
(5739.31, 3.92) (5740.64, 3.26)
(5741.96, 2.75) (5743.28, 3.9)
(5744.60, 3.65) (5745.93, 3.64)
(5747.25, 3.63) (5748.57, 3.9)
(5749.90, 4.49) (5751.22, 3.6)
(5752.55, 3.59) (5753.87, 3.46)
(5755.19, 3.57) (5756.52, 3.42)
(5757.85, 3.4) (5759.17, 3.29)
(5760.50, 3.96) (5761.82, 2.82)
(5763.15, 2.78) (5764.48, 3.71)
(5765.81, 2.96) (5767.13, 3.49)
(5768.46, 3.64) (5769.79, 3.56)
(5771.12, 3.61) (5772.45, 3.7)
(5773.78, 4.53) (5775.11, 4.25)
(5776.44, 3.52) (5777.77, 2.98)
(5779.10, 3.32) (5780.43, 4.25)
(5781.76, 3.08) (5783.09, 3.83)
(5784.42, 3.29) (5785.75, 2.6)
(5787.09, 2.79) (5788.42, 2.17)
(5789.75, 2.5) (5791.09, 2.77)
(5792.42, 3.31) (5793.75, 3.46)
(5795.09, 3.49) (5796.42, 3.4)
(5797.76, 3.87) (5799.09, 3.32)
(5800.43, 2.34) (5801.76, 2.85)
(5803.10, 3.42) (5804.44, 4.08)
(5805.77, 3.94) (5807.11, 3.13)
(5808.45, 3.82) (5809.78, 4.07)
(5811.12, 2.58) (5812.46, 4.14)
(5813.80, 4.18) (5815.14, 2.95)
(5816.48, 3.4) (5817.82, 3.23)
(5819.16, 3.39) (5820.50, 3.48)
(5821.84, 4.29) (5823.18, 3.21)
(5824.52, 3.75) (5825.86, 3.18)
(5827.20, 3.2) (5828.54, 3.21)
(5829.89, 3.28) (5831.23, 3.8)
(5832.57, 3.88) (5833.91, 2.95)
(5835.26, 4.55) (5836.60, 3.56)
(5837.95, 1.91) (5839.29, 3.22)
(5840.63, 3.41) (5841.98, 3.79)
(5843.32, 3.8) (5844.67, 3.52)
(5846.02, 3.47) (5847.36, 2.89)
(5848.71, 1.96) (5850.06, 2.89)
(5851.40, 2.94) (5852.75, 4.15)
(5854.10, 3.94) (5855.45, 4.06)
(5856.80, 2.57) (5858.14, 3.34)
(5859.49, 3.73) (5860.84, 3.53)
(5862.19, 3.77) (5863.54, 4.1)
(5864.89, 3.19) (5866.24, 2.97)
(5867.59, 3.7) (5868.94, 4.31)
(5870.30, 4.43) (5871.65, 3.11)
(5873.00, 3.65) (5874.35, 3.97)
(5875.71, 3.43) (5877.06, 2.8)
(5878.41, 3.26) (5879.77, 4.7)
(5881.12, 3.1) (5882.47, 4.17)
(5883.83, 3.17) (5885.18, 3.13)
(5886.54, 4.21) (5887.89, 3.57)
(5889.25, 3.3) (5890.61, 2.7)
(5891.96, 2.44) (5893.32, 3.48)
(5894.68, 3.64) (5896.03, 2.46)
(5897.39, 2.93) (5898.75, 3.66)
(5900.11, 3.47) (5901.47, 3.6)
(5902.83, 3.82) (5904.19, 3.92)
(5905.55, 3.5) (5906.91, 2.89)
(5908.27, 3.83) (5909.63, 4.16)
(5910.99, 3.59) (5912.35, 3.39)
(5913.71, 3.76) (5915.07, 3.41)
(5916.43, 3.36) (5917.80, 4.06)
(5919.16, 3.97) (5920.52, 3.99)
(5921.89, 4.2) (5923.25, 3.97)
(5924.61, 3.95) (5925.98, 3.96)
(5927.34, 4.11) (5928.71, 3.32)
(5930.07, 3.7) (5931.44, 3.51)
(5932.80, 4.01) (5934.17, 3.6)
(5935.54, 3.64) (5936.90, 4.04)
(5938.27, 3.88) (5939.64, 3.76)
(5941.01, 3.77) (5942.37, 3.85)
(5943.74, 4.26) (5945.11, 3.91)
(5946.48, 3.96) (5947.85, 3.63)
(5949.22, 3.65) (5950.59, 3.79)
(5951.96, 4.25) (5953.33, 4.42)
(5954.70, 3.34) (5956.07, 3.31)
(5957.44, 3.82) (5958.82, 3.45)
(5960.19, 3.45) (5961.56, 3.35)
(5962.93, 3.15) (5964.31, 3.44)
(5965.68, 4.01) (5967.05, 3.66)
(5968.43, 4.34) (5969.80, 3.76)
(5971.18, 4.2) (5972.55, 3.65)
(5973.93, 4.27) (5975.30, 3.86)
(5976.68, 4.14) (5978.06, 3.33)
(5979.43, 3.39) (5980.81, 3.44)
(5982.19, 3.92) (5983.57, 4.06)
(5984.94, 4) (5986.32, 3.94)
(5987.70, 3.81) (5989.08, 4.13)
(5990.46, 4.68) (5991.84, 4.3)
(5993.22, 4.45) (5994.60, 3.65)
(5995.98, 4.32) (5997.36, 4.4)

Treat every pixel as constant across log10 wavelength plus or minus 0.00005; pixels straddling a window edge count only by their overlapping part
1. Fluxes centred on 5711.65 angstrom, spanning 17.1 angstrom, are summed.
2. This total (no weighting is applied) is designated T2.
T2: 46.3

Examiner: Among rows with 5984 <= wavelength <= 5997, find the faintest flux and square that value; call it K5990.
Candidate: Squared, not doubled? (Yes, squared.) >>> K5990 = 13.3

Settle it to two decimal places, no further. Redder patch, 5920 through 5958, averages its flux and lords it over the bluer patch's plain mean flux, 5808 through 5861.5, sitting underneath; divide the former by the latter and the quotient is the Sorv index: 1.12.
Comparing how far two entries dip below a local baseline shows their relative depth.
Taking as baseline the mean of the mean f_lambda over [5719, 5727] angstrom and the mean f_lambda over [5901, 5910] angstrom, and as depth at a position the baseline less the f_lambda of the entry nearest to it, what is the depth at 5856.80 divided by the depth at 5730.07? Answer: -11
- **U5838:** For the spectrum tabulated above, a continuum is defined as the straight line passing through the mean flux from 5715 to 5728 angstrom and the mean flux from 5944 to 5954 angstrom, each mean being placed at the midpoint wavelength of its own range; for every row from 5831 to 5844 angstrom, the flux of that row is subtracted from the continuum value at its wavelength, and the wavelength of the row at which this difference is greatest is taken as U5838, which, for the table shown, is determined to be 5837.95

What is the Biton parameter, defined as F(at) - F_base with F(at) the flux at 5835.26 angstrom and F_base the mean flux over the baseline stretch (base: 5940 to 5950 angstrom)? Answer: 0.7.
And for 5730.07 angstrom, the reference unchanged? -0.1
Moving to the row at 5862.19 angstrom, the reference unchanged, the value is -0.1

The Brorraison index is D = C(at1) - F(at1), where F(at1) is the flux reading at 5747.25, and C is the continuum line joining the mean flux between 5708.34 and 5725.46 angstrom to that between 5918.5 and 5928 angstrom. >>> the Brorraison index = 0.01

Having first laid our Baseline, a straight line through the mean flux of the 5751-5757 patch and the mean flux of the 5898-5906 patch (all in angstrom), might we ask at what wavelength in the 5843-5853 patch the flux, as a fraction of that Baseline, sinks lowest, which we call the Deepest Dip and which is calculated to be 5848.71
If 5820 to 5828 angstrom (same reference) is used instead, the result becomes 5825.86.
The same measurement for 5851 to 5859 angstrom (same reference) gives 5856.80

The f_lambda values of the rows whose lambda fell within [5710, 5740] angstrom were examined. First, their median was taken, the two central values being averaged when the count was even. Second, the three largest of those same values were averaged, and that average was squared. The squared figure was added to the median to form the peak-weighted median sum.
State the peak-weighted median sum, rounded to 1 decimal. 20.7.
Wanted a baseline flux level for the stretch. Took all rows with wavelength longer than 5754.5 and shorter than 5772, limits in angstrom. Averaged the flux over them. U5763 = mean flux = 3.40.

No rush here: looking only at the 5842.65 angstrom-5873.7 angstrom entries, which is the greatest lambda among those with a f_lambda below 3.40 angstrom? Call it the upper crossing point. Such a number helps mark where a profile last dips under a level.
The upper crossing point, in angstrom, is 5871.65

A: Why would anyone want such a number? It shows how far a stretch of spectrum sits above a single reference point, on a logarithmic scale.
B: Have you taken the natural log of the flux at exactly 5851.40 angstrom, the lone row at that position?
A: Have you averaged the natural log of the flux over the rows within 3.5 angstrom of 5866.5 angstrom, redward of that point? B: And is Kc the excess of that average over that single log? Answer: 0.21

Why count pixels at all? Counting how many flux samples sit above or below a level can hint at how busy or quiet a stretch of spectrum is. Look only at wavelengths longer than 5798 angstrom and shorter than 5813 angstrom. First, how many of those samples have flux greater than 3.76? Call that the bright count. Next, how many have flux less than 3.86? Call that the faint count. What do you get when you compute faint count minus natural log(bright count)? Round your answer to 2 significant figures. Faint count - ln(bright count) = 5.4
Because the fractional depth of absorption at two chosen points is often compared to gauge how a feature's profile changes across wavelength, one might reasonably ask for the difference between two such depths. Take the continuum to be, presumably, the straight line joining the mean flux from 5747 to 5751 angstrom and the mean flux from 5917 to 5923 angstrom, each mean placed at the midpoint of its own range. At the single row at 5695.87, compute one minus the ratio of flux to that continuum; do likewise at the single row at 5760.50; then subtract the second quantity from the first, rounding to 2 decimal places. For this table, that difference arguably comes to -0.04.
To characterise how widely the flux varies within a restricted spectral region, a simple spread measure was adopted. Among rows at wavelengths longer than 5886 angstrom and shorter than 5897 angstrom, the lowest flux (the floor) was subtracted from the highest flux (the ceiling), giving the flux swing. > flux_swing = 1.77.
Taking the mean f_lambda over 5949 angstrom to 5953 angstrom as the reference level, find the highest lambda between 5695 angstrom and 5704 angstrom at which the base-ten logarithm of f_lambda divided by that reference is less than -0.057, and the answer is 5697.18 angstrom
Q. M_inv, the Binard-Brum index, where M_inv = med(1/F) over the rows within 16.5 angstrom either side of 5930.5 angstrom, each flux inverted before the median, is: 0.254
